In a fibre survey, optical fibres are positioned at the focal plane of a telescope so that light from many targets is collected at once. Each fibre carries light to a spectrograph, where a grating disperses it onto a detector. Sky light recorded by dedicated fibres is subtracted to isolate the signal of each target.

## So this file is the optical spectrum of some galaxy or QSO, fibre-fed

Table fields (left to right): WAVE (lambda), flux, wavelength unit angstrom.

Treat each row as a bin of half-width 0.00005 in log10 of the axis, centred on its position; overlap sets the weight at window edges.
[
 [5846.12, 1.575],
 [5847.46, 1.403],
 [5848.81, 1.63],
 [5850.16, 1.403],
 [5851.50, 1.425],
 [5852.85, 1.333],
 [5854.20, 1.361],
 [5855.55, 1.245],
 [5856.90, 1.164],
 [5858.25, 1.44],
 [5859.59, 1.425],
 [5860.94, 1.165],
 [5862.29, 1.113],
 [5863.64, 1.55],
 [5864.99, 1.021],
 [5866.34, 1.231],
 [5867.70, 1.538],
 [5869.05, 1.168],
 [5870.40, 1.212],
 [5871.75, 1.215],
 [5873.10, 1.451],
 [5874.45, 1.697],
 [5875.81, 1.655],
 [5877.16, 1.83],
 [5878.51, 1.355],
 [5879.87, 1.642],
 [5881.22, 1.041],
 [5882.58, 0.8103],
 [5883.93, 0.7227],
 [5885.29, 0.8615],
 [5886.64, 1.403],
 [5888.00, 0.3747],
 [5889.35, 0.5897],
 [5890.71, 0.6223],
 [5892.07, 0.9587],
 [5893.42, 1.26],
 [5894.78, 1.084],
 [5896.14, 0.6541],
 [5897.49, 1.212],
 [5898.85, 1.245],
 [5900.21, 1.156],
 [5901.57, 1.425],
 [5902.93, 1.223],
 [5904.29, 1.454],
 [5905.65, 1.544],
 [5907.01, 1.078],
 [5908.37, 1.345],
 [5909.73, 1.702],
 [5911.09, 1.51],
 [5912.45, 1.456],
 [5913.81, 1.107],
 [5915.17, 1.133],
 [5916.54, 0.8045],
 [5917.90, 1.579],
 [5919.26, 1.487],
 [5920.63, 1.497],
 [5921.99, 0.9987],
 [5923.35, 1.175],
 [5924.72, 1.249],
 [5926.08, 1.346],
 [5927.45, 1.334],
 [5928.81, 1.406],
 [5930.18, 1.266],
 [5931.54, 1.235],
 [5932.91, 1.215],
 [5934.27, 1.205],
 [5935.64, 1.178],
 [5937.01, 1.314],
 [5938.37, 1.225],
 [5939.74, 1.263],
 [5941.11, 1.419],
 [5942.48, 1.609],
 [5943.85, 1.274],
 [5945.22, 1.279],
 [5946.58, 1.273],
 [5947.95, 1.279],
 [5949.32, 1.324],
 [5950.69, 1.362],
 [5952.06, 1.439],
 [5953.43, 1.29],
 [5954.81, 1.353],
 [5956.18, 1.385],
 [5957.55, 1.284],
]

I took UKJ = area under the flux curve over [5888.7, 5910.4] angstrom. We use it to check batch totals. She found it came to 25.2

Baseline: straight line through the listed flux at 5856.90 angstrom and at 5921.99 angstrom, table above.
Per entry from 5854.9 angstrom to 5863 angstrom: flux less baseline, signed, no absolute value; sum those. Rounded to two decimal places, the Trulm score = 0.60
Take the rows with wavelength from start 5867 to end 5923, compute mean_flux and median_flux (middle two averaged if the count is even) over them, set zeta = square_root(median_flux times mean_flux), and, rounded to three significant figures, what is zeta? 1.22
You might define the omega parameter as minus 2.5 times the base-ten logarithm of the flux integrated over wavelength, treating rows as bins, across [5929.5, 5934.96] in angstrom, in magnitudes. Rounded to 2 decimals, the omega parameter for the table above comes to -2.07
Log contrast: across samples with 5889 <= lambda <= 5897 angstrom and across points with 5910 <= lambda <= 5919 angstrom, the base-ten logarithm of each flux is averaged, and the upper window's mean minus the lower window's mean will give 0.17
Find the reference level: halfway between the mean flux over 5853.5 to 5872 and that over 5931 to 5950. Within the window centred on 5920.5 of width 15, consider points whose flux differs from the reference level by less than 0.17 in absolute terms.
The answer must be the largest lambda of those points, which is 5927.45 angstrom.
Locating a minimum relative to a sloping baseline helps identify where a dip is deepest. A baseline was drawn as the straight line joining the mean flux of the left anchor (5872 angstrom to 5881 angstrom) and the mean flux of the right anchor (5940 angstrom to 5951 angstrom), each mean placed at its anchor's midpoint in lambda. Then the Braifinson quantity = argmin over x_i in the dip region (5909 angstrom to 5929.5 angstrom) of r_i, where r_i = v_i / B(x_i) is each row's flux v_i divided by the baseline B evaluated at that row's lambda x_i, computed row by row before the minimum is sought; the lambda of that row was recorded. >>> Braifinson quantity 5916.54 angstrom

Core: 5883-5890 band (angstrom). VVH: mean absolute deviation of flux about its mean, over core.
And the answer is 0.27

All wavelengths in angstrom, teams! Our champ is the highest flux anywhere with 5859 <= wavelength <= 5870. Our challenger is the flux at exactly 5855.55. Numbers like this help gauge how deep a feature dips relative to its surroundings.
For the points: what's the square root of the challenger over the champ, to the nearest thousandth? 0.896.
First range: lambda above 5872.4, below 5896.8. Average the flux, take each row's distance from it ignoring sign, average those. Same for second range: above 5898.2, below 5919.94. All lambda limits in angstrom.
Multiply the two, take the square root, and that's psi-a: 0.270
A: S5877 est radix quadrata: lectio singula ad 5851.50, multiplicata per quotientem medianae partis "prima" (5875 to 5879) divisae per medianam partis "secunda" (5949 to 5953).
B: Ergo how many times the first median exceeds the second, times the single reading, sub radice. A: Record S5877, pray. 1.32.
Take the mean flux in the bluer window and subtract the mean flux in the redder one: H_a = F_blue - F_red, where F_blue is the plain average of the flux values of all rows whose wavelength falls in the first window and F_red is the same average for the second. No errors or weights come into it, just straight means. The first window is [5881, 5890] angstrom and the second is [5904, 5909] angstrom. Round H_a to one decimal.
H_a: -0.5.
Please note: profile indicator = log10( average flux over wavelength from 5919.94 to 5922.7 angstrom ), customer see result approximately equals 0.096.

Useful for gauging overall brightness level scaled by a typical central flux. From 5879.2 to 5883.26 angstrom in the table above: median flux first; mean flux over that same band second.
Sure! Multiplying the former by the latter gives 1.2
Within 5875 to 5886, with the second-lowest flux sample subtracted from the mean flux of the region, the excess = 0.43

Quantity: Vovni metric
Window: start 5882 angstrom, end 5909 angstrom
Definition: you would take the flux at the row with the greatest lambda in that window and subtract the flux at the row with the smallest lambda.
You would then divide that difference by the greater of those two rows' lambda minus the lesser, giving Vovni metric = 0.02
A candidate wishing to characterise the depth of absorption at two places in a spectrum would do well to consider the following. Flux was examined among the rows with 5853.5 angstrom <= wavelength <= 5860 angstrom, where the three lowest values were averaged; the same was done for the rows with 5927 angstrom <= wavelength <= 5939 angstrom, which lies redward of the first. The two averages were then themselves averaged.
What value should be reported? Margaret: 1.23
